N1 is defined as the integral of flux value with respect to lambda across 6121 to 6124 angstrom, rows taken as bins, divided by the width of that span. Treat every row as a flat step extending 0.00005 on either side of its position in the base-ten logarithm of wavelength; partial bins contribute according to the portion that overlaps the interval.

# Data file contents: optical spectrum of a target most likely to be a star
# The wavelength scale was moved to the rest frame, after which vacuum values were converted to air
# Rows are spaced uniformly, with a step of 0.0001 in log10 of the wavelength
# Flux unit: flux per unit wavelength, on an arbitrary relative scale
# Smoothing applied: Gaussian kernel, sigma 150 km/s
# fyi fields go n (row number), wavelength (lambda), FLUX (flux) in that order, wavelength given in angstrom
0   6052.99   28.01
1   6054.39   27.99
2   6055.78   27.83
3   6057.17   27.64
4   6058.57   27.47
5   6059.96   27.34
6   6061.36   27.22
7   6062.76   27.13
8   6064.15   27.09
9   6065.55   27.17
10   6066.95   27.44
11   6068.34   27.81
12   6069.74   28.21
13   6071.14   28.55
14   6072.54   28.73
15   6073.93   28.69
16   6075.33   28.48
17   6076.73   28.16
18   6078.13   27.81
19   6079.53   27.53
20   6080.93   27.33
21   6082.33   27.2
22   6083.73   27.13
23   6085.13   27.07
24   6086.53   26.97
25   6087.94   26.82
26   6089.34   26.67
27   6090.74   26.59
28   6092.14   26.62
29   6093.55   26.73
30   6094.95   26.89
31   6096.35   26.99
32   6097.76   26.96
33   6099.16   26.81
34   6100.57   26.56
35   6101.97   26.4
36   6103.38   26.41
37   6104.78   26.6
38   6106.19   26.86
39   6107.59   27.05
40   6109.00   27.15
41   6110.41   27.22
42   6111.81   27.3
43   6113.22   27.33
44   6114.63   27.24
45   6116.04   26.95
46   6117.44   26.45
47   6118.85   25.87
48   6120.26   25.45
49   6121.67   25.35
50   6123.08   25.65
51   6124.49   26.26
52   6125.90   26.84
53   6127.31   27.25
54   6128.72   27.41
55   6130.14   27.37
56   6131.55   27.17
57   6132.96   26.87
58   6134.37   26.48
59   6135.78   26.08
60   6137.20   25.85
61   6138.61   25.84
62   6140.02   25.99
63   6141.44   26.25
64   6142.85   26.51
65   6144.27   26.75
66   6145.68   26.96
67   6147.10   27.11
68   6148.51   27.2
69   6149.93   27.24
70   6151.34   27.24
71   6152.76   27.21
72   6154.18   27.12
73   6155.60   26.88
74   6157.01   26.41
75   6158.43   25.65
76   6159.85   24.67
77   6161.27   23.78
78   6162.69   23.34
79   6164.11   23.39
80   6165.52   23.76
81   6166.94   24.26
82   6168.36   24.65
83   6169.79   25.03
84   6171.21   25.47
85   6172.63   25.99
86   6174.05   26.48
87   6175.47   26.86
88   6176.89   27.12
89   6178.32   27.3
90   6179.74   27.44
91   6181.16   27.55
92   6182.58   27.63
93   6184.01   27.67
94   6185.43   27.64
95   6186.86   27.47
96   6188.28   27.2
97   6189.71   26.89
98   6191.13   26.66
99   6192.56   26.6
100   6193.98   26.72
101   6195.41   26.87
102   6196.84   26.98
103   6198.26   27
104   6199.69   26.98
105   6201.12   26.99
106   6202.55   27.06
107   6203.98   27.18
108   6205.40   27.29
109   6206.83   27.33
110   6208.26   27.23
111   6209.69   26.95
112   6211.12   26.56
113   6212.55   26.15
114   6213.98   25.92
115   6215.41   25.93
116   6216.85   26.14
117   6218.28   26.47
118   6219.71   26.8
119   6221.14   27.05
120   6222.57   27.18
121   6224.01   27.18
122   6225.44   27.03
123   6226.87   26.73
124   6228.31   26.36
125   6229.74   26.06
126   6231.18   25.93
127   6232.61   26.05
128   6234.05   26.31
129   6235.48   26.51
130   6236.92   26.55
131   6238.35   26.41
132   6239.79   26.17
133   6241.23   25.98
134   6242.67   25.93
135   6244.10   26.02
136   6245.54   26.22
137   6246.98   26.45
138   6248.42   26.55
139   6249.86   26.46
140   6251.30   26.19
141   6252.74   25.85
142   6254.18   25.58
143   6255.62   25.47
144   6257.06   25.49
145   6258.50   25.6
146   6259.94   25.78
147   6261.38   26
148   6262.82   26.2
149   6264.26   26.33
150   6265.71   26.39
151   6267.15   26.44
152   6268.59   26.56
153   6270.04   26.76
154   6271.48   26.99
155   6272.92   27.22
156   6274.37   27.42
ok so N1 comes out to 25.6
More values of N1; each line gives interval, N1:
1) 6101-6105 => 26.5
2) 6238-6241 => 26.2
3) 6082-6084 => 27.2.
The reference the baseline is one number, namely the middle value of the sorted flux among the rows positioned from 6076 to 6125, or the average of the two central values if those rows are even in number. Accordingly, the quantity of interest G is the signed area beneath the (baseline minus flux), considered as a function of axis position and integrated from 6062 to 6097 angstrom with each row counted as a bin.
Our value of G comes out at -19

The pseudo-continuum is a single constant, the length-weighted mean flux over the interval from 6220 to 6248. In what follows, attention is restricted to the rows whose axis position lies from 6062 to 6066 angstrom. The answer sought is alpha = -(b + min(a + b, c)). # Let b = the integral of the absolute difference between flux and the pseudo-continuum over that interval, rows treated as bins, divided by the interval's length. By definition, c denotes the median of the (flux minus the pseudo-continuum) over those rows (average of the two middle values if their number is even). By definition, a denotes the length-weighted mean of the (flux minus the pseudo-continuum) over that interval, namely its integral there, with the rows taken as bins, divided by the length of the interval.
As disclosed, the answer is -1.4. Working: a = 0.7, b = 0.7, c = 0.7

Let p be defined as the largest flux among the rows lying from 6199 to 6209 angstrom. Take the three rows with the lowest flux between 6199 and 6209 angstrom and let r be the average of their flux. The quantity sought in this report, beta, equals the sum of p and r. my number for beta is 54.3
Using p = 27.33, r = 27.0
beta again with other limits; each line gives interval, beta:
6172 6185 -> 54.1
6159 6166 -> 48.2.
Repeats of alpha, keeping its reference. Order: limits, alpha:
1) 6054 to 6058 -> -2.8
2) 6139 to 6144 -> -0.1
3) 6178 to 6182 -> -2.0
